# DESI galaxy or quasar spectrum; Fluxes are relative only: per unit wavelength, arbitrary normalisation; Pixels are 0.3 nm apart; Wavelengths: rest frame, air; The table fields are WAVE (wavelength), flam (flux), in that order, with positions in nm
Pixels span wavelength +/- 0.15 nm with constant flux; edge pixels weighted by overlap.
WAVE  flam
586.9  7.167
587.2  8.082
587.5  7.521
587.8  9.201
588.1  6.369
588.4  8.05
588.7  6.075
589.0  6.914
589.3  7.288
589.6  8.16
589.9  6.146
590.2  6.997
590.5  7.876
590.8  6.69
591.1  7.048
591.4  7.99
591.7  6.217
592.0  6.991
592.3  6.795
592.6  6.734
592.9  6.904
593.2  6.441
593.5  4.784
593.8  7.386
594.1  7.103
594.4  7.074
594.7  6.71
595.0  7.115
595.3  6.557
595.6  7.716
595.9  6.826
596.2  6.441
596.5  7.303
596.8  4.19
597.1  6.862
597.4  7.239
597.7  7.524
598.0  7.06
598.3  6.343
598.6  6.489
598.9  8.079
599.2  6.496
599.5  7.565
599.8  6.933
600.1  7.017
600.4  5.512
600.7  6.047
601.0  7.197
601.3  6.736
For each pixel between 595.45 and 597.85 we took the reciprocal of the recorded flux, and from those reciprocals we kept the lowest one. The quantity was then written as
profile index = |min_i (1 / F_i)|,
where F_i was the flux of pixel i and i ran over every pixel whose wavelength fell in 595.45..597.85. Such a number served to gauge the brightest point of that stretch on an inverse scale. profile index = 0.130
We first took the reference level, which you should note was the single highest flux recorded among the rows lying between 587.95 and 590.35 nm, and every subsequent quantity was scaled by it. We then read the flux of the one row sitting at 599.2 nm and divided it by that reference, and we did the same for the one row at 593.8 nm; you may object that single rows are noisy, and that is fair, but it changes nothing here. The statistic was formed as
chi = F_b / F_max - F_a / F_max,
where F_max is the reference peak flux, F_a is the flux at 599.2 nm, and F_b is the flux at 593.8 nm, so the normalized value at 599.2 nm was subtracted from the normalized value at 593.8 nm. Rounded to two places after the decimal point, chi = 0.11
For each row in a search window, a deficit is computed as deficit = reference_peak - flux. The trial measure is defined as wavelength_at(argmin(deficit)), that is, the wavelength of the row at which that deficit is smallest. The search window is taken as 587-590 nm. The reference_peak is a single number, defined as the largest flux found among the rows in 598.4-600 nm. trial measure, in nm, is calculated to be 587.8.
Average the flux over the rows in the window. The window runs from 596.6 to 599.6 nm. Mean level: 6.78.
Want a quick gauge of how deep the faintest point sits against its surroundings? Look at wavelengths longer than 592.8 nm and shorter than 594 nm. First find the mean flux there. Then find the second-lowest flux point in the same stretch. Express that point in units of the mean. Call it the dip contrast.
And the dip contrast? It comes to 1.01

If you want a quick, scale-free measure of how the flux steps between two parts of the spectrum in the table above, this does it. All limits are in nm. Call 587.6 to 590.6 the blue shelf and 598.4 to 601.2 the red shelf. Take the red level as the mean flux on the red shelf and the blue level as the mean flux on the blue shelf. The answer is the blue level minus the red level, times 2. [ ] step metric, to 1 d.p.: 1.0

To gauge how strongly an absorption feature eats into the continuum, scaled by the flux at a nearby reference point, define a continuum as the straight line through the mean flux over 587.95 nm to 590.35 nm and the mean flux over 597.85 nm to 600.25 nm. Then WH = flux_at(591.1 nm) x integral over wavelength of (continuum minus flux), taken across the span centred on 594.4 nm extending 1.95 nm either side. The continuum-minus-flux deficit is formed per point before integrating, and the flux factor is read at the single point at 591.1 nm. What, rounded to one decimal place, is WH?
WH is 6.8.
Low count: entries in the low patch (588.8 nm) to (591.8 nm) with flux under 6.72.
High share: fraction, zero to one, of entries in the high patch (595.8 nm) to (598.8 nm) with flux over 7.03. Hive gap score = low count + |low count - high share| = 5.6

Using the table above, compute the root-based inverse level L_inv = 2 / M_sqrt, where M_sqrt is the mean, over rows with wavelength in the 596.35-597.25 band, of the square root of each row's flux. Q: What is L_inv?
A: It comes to 0.814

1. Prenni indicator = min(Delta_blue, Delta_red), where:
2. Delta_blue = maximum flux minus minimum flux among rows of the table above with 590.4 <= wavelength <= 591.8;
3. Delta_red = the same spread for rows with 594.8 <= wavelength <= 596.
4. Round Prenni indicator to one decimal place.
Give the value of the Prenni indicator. 1.2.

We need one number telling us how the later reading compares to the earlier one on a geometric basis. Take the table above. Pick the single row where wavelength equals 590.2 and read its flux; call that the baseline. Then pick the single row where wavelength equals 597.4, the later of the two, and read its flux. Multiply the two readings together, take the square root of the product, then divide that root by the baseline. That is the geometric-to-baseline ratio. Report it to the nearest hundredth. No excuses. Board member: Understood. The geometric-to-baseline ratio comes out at 1.02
